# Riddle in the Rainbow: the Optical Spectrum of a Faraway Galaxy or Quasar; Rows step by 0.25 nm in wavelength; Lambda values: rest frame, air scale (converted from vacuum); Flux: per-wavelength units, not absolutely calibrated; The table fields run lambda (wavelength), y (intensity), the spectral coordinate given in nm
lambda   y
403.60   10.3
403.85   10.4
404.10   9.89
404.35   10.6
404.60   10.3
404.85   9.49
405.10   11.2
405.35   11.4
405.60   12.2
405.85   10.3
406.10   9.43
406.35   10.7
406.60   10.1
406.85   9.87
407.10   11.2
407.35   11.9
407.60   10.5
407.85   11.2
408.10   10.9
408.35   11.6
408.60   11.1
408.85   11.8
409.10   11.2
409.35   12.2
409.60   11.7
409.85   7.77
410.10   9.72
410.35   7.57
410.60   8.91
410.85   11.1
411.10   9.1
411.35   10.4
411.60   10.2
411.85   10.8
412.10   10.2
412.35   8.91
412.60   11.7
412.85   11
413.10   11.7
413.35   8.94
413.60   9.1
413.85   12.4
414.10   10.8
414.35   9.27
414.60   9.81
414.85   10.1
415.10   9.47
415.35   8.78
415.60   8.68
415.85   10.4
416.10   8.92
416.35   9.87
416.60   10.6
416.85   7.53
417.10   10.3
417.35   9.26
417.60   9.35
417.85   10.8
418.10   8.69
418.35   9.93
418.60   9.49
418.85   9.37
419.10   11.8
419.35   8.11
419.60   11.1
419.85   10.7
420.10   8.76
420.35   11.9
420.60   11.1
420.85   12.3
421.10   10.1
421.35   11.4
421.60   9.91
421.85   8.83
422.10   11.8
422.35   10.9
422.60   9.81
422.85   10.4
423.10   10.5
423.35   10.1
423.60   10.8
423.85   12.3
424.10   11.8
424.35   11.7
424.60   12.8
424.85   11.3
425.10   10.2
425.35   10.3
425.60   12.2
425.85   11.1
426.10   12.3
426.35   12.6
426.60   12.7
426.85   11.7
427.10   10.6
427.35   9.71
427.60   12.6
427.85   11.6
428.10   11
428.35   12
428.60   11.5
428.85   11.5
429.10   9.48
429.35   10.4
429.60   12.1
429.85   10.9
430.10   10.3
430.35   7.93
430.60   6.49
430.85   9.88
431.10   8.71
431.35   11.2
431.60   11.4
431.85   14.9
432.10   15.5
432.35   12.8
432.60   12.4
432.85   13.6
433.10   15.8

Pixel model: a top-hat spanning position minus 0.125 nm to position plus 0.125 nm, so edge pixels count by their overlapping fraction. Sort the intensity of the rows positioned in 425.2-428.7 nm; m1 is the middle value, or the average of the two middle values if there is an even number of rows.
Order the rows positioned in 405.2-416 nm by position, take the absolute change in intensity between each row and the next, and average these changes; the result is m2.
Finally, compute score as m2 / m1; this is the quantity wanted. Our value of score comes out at 0.100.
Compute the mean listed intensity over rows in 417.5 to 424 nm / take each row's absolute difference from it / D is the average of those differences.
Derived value 0.94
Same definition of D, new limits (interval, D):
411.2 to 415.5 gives 0.86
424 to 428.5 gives 0.75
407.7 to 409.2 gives 0.27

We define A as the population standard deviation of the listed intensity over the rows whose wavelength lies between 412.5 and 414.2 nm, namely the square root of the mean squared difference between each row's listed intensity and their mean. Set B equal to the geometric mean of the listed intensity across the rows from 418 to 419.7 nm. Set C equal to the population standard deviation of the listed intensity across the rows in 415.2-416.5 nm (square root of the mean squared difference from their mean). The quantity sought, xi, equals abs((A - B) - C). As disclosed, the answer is 9.2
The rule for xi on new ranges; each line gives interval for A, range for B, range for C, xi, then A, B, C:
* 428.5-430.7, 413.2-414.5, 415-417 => 9.2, 1.7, 10.0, 0.9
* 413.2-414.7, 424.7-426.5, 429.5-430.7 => 12.2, 1.2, 11.4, 2.0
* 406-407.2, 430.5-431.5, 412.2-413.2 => 9.4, 0.6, 8.9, 1.1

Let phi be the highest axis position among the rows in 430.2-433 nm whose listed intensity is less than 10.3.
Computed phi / 431.10 nm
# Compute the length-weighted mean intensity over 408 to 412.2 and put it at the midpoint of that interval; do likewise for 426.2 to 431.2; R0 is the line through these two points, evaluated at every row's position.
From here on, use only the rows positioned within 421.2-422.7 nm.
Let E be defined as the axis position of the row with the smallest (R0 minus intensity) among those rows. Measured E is 422.10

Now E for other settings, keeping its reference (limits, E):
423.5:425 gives 424.60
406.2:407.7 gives 407.35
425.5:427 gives 426.60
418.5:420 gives 419.10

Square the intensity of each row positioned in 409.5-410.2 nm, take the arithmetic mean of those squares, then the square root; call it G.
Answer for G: 9.9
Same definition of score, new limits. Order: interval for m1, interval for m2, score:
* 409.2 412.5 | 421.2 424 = 0.106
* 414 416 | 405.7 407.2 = 0.089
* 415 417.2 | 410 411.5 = 0.190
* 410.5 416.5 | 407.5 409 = 0.058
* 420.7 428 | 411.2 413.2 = 0.087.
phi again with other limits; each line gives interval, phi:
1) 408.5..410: 409.85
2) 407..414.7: 414.60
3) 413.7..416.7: 416.35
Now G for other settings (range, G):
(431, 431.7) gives 10.5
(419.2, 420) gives 10.1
